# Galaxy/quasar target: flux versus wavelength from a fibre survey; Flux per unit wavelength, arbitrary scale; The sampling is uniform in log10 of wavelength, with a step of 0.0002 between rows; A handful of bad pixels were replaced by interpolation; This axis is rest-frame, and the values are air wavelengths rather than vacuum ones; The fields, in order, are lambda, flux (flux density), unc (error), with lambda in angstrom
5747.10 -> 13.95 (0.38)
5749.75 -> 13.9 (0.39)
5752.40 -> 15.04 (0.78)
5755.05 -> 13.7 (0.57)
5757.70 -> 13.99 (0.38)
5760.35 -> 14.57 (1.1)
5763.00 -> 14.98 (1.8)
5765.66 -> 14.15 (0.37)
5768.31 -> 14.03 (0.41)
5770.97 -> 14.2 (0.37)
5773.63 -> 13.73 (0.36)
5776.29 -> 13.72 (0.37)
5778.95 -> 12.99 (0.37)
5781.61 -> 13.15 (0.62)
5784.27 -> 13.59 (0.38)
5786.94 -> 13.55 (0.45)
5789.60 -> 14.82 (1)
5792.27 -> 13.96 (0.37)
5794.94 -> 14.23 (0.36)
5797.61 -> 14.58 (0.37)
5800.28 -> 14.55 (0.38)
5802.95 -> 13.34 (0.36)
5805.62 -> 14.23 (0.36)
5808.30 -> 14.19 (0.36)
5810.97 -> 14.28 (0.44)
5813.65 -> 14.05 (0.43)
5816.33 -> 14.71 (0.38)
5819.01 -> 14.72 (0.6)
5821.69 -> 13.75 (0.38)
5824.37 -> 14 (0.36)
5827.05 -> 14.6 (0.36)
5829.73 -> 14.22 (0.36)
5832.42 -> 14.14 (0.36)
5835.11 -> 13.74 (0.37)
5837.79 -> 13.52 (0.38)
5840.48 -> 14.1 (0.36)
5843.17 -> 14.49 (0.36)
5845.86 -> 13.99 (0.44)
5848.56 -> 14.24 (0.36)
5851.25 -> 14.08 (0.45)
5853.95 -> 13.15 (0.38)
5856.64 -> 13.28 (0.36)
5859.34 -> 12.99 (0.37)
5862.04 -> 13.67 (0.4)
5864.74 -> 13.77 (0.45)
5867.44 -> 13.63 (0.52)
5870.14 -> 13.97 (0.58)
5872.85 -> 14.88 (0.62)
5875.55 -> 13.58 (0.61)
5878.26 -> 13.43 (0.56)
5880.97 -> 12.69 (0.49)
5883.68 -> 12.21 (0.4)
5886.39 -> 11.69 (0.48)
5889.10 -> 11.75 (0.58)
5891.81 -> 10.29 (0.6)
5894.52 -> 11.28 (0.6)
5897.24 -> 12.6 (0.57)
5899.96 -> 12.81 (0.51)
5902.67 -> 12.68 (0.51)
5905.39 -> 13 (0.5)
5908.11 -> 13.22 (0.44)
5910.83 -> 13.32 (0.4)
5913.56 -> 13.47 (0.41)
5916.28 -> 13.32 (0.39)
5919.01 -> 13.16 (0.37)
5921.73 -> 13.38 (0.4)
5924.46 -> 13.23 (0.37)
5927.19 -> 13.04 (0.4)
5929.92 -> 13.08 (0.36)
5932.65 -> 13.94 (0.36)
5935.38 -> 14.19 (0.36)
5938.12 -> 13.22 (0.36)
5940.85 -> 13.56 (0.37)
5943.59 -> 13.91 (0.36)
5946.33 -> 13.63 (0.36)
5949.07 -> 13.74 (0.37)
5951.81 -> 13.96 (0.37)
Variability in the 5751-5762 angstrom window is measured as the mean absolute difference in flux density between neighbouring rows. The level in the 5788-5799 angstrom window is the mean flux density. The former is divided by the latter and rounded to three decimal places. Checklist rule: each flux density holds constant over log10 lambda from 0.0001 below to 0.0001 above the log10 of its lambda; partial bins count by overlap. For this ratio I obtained 0.051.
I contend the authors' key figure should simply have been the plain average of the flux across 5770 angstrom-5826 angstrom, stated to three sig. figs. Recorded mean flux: 14.0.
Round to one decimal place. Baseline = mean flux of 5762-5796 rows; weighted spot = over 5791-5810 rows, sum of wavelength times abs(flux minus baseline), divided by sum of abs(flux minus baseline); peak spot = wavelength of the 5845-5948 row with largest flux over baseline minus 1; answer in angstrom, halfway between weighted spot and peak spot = 5836.9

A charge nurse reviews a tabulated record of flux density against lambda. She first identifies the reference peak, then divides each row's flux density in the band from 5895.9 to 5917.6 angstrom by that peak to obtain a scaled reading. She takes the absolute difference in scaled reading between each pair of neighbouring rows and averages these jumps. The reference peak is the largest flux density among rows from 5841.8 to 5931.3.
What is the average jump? 0.012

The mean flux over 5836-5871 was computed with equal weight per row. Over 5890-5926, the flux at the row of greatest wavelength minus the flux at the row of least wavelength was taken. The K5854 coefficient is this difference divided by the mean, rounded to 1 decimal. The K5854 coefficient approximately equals 0.2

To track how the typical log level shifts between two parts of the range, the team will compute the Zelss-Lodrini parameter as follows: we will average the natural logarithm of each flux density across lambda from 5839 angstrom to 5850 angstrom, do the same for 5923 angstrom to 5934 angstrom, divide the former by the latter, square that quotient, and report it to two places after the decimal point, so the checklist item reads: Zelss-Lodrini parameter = 1.05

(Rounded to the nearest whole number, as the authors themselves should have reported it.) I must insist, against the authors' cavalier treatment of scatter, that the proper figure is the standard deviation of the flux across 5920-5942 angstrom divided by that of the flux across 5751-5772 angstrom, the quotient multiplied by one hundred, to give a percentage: 86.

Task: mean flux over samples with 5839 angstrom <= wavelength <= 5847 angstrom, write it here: 14.2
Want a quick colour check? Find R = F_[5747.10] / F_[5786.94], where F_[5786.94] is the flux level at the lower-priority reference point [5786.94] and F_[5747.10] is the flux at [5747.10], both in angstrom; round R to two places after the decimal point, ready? 1.03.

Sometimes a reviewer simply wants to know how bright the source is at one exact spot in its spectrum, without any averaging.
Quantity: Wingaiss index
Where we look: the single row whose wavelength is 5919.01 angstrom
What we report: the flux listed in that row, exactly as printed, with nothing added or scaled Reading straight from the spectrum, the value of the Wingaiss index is 13.16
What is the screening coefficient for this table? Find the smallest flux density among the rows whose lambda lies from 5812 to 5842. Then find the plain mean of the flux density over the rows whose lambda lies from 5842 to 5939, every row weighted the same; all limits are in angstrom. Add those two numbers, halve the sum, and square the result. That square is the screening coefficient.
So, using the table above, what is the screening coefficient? 178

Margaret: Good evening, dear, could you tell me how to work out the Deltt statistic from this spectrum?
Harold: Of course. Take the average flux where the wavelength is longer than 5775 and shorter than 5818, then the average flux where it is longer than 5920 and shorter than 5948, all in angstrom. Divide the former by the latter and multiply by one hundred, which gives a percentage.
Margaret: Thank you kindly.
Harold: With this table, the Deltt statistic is 104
